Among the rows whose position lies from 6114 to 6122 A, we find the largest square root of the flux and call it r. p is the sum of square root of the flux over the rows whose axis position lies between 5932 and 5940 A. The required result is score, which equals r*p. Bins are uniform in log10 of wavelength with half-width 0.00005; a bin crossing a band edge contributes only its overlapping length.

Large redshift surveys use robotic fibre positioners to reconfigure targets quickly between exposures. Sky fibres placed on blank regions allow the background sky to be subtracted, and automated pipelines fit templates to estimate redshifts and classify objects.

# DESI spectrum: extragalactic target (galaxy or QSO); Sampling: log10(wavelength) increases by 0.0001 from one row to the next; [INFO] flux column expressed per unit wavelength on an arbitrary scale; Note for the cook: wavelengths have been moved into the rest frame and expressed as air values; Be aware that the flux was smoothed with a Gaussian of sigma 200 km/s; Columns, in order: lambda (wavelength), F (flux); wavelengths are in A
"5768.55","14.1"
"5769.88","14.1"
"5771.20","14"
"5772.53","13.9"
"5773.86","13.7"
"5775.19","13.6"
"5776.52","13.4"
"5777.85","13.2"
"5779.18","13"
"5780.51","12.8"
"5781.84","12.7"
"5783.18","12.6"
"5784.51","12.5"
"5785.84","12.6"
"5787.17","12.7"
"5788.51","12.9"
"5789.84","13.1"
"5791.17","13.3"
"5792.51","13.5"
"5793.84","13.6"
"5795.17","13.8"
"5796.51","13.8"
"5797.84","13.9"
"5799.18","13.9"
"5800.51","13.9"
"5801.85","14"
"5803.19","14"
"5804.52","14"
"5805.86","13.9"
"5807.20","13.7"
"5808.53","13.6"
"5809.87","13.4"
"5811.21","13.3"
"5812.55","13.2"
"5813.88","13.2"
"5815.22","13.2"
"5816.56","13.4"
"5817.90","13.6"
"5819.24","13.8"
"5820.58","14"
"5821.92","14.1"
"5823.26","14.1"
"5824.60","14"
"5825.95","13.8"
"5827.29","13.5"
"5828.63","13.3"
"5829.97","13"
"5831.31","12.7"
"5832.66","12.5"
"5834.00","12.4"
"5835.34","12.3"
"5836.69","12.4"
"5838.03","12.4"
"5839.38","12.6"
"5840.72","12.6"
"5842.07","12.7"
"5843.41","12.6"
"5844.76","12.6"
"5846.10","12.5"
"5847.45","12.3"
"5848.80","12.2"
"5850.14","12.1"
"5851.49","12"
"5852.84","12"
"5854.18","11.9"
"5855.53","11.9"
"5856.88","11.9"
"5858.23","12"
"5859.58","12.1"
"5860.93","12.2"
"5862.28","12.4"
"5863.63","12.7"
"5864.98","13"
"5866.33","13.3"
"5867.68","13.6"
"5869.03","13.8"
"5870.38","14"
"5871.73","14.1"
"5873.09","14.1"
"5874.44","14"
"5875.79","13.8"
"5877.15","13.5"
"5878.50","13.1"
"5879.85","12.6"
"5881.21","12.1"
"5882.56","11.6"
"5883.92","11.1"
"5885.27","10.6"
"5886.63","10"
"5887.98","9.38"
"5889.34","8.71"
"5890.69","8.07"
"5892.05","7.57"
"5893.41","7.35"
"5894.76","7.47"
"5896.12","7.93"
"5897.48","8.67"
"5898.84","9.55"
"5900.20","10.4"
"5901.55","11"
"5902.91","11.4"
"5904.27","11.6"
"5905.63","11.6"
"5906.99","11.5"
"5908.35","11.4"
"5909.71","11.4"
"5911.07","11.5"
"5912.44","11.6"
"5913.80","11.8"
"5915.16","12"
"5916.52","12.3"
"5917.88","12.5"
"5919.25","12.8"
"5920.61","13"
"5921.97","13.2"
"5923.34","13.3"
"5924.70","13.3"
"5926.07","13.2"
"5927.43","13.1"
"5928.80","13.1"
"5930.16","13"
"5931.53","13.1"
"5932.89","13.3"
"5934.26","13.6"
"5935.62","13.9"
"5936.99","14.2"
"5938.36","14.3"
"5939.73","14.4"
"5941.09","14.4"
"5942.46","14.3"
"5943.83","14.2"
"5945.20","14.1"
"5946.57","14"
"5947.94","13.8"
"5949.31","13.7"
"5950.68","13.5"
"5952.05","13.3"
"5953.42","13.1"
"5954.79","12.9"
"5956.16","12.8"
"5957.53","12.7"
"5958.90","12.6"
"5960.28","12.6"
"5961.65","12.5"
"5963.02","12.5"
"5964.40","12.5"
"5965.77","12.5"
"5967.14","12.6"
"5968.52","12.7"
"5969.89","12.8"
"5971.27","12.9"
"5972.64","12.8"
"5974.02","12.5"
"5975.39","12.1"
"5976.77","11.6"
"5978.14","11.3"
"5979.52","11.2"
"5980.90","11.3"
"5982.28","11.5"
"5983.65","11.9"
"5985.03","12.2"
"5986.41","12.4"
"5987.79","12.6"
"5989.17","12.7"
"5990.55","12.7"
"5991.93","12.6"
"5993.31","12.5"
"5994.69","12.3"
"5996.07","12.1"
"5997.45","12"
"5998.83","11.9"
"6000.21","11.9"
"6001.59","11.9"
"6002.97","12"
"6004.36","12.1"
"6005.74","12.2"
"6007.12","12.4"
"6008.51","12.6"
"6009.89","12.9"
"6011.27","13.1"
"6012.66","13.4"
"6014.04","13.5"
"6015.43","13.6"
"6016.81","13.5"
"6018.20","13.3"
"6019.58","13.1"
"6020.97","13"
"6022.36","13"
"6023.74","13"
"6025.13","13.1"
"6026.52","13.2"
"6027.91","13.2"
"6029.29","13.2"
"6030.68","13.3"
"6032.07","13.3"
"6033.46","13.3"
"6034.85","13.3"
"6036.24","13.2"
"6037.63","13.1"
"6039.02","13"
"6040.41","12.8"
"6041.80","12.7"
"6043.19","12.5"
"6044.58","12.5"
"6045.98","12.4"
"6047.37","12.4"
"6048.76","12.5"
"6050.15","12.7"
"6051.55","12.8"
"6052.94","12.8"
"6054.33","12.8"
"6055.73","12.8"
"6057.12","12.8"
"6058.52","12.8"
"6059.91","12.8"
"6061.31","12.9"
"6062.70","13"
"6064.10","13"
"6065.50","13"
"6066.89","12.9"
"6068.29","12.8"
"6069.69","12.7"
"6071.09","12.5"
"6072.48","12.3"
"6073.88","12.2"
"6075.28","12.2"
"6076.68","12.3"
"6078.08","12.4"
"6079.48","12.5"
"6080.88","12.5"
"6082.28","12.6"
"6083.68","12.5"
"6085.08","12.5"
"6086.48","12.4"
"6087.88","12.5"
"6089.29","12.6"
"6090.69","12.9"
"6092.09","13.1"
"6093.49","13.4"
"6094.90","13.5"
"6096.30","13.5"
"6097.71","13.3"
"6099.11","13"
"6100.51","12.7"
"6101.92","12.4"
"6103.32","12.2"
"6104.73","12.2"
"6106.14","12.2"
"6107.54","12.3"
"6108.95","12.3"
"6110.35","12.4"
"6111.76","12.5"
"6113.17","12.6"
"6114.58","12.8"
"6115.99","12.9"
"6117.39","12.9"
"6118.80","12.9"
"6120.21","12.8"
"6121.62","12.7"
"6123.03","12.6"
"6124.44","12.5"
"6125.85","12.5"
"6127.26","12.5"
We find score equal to 80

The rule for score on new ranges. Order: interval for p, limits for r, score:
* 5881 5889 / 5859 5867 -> 72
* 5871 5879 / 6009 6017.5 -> 82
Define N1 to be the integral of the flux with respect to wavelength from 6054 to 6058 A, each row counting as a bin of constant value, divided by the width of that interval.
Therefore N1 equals 12.8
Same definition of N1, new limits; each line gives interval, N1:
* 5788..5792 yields 13.1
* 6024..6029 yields 13.2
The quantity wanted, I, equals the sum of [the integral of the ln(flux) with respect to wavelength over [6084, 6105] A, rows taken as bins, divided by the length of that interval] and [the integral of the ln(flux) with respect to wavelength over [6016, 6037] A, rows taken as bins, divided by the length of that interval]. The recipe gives 5.13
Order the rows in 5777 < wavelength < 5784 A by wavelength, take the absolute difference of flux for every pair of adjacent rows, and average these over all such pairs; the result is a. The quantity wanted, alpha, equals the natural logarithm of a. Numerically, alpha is -1.9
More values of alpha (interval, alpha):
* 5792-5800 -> -2.5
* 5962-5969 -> -3.0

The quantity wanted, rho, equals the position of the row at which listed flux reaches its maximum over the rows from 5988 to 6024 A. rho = 6015.43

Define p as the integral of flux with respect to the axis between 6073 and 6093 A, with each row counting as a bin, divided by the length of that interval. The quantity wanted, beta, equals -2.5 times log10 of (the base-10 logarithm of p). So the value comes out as -0.101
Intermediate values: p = 12.5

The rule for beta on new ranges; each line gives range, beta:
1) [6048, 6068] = -0.112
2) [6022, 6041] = -0.122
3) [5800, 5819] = -0.136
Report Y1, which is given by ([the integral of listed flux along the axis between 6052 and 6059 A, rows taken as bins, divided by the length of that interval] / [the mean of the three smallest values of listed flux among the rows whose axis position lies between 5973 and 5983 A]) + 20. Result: 21.1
